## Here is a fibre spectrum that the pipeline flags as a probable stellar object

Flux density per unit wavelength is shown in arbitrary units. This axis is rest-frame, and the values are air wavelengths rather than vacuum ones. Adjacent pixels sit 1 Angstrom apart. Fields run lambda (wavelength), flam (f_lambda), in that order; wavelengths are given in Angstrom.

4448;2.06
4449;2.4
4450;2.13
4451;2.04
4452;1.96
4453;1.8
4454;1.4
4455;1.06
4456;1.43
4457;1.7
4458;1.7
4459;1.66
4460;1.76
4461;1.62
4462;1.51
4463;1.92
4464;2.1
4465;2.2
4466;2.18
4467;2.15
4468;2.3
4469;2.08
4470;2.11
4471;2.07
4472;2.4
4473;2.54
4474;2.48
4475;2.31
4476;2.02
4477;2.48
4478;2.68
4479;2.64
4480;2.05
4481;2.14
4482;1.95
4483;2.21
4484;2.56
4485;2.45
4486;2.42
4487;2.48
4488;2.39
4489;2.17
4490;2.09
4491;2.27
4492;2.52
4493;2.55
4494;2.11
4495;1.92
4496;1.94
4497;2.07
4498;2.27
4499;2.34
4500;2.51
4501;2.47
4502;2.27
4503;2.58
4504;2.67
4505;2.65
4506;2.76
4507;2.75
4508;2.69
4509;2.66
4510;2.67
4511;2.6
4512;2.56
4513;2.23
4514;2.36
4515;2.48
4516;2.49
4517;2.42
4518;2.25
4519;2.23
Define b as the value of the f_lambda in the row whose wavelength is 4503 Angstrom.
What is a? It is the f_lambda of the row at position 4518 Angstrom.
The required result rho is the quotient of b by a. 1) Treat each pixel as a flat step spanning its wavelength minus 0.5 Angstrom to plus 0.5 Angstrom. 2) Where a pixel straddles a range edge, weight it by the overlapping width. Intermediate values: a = 2.25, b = 2.58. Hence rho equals 1.15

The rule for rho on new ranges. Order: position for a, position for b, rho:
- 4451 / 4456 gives 0.70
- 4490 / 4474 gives 1.19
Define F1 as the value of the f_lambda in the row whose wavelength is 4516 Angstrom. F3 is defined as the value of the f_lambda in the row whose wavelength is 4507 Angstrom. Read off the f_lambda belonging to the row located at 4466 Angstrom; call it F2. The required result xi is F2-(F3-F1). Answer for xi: 1.92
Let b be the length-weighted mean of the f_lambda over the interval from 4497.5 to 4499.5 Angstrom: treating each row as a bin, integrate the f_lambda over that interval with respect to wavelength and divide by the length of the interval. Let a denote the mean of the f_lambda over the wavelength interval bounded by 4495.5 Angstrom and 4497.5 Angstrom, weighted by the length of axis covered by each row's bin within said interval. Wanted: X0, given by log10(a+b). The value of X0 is 0.63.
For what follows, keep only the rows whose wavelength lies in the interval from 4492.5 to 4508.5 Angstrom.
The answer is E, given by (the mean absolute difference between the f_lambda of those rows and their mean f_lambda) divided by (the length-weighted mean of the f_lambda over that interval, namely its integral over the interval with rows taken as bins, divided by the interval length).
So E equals 0.101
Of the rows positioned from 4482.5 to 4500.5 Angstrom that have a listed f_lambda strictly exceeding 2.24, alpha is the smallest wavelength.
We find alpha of 4484 Angstrom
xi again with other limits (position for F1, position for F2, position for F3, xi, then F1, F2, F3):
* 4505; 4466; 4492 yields 2.31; 2.65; 2.18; 2.52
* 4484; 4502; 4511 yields 2.23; 2.56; 2.27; 2.6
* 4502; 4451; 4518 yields 2.06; 2.27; 2.04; 2.25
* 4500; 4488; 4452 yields 2.94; 2.51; 2.39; 1.96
